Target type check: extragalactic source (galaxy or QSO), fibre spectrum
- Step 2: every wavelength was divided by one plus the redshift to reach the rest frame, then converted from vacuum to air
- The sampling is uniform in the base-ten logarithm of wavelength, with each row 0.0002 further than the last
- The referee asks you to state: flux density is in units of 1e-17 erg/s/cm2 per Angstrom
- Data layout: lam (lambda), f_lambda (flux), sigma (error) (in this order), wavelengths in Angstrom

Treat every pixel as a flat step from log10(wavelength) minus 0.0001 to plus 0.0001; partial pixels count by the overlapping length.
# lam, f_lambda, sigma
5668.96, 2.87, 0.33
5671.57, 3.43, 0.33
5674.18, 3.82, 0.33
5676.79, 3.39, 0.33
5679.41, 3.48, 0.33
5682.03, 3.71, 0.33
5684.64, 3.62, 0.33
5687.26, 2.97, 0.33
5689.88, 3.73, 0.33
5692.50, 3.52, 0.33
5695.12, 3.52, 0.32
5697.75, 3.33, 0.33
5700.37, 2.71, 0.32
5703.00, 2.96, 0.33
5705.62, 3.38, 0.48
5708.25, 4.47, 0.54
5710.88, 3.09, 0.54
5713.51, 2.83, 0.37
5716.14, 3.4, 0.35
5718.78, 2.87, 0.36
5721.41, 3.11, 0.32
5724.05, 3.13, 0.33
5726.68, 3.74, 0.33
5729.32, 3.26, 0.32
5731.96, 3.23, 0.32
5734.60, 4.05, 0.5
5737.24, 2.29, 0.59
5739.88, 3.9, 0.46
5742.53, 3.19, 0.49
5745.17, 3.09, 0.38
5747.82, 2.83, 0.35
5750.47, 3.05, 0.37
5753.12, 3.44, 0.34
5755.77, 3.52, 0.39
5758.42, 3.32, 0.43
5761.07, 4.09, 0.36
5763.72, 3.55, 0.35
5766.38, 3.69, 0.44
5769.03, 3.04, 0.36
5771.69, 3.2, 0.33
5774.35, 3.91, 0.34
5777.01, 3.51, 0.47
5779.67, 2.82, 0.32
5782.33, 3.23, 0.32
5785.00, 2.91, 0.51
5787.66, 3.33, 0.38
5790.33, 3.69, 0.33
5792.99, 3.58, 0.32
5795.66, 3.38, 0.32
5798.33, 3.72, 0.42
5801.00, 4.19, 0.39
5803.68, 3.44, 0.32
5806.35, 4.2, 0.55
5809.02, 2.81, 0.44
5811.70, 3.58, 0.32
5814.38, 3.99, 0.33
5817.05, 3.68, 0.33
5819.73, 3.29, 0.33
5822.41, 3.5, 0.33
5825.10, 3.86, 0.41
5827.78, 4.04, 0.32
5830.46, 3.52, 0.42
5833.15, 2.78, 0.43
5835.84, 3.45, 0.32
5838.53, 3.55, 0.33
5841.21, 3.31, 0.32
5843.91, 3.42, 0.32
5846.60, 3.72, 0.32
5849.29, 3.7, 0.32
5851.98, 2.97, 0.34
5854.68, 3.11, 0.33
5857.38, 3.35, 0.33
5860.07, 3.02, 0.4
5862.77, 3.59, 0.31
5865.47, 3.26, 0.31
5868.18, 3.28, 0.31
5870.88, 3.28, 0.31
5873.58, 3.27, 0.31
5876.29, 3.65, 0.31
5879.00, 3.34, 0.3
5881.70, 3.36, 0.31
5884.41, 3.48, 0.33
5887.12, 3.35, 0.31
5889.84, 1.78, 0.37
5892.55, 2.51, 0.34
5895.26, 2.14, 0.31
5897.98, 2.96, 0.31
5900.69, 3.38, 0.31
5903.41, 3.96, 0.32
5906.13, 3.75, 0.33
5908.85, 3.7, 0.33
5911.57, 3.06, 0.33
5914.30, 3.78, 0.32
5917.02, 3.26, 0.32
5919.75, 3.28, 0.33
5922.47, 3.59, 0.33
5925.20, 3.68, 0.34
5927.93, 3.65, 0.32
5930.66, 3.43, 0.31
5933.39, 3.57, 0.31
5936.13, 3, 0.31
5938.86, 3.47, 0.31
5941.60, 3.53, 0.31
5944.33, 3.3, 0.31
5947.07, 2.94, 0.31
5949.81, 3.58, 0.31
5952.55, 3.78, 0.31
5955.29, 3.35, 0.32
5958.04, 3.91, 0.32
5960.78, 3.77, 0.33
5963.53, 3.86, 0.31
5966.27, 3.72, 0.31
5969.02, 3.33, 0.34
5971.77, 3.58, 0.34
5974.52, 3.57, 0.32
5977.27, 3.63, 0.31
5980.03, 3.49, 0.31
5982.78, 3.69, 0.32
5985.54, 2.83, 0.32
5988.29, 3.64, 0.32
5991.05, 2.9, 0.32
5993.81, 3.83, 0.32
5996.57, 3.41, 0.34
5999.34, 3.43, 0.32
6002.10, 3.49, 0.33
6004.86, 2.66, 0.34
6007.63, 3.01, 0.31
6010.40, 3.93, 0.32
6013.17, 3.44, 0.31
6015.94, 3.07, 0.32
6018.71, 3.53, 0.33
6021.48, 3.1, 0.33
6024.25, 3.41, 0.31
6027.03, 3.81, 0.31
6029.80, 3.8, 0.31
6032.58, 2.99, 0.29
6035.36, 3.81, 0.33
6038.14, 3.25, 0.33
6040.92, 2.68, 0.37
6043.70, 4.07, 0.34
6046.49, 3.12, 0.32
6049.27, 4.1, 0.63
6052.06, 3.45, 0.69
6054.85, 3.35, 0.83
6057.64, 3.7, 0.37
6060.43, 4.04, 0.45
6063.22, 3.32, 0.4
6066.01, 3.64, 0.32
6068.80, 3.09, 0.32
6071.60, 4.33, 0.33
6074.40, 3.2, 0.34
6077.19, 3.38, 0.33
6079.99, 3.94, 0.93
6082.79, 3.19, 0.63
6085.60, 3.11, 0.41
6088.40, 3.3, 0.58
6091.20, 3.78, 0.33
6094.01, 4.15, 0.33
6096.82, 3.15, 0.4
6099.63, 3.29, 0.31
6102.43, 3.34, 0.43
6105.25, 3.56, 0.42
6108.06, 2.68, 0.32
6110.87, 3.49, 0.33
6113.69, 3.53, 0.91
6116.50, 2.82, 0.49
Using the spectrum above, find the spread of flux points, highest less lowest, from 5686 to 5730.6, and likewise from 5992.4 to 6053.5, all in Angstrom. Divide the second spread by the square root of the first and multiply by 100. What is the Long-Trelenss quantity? 109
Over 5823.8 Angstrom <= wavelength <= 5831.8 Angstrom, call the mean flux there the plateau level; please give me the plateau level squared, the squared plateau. 14.5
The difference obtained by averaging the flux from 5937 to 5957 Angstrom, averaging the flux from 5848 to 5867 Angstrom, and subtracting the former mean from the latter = -0.14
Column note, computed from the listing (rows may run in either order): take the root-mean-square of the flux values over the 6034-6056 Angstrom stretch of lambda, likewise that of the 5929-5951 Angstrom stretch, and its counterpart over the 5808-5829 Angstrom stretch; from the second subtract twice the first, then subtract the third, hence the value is -7.27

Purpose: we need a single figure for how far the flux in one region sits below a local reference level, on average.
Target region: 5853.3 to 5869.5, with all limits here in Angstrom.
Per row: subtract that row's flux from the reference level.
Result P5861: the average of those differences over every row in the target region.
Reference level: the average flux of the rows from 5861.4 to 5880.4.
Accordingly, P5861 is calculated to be 0.11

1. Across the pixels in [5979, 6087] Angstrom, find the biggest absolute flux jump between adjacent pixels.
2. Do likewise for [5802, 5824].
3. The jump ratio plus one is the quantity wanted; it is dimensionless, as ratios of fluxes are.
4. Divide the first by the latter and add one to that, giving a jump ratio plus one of 2.00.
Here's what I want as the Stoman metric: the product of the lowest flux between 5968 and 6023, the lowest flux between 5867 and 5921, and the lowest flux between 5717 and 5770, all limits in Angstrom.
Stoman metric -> 10.8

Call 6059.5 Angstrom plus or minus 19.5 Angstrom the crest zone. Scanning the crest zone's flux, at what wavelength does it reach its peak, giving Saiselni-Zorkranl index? 6071.60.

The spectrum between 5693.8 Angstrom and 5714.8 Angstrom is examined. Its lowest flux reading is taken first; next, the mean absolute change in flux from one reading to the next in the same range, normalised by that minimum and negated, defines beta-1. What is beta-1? -0.22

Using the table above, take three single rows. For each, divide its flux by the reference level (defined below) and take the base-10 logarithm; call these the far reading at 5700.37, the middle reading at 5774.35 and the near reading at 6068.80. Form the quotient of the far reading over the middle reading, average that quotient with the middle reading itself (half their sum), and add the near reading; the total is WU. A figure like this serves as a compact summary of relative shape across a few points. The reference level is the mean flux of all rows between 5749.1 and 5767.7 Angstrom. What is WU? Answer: -1.3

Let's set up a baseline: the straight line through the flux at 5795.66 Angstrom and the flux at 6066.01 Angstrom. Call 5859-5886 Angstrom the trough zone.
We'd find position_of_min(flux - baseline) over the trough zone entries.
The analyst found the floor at 5860.07 Angstrom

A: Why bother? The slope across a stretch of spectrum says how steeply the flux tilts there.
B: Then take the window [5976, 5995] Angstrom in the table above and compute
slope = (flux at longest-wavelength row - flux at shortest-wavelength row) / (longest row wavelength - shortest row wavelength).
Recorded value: 0.012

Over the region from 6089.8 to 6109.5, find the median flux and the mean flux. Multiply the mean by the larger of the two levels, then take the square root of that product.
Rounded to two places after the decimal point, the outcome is 3.42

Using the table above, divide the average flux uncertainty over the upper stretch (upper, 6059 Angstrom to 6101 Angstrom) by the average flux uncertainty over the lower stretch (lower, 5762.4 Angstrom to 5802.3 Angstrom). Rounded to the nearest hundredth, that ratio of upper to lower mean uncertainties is 1.14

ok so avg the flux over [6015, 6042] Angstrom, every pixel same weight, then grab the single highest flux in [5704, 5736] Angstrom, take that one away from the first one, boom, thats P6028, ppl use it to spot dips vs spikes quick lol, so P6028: -1.1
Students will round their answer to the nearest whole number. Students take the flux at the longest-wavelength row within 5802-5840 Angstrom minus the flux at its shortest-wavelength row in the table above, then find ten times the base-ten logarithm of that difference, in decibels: -10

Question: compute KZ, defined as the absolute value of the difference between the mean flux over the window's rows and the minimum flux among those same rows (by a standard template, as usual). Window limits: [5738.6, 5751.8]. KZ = 0.38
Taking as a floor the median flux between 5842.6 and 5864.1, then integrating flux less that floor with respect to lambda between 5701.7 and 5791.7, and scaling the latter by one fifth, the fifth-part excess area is -1.0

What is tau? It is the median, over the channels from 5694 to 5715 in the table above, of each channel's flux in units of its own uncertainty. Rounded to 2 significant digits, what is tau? 8.4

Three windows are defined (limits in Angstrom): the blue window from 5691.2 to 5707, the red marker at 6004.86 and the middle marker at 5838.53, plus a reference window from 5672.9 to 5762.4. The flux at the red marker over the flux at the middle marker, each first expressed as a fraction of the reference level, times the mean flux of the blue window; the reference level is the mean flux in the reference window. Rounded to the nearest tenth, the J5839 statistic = 2.4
